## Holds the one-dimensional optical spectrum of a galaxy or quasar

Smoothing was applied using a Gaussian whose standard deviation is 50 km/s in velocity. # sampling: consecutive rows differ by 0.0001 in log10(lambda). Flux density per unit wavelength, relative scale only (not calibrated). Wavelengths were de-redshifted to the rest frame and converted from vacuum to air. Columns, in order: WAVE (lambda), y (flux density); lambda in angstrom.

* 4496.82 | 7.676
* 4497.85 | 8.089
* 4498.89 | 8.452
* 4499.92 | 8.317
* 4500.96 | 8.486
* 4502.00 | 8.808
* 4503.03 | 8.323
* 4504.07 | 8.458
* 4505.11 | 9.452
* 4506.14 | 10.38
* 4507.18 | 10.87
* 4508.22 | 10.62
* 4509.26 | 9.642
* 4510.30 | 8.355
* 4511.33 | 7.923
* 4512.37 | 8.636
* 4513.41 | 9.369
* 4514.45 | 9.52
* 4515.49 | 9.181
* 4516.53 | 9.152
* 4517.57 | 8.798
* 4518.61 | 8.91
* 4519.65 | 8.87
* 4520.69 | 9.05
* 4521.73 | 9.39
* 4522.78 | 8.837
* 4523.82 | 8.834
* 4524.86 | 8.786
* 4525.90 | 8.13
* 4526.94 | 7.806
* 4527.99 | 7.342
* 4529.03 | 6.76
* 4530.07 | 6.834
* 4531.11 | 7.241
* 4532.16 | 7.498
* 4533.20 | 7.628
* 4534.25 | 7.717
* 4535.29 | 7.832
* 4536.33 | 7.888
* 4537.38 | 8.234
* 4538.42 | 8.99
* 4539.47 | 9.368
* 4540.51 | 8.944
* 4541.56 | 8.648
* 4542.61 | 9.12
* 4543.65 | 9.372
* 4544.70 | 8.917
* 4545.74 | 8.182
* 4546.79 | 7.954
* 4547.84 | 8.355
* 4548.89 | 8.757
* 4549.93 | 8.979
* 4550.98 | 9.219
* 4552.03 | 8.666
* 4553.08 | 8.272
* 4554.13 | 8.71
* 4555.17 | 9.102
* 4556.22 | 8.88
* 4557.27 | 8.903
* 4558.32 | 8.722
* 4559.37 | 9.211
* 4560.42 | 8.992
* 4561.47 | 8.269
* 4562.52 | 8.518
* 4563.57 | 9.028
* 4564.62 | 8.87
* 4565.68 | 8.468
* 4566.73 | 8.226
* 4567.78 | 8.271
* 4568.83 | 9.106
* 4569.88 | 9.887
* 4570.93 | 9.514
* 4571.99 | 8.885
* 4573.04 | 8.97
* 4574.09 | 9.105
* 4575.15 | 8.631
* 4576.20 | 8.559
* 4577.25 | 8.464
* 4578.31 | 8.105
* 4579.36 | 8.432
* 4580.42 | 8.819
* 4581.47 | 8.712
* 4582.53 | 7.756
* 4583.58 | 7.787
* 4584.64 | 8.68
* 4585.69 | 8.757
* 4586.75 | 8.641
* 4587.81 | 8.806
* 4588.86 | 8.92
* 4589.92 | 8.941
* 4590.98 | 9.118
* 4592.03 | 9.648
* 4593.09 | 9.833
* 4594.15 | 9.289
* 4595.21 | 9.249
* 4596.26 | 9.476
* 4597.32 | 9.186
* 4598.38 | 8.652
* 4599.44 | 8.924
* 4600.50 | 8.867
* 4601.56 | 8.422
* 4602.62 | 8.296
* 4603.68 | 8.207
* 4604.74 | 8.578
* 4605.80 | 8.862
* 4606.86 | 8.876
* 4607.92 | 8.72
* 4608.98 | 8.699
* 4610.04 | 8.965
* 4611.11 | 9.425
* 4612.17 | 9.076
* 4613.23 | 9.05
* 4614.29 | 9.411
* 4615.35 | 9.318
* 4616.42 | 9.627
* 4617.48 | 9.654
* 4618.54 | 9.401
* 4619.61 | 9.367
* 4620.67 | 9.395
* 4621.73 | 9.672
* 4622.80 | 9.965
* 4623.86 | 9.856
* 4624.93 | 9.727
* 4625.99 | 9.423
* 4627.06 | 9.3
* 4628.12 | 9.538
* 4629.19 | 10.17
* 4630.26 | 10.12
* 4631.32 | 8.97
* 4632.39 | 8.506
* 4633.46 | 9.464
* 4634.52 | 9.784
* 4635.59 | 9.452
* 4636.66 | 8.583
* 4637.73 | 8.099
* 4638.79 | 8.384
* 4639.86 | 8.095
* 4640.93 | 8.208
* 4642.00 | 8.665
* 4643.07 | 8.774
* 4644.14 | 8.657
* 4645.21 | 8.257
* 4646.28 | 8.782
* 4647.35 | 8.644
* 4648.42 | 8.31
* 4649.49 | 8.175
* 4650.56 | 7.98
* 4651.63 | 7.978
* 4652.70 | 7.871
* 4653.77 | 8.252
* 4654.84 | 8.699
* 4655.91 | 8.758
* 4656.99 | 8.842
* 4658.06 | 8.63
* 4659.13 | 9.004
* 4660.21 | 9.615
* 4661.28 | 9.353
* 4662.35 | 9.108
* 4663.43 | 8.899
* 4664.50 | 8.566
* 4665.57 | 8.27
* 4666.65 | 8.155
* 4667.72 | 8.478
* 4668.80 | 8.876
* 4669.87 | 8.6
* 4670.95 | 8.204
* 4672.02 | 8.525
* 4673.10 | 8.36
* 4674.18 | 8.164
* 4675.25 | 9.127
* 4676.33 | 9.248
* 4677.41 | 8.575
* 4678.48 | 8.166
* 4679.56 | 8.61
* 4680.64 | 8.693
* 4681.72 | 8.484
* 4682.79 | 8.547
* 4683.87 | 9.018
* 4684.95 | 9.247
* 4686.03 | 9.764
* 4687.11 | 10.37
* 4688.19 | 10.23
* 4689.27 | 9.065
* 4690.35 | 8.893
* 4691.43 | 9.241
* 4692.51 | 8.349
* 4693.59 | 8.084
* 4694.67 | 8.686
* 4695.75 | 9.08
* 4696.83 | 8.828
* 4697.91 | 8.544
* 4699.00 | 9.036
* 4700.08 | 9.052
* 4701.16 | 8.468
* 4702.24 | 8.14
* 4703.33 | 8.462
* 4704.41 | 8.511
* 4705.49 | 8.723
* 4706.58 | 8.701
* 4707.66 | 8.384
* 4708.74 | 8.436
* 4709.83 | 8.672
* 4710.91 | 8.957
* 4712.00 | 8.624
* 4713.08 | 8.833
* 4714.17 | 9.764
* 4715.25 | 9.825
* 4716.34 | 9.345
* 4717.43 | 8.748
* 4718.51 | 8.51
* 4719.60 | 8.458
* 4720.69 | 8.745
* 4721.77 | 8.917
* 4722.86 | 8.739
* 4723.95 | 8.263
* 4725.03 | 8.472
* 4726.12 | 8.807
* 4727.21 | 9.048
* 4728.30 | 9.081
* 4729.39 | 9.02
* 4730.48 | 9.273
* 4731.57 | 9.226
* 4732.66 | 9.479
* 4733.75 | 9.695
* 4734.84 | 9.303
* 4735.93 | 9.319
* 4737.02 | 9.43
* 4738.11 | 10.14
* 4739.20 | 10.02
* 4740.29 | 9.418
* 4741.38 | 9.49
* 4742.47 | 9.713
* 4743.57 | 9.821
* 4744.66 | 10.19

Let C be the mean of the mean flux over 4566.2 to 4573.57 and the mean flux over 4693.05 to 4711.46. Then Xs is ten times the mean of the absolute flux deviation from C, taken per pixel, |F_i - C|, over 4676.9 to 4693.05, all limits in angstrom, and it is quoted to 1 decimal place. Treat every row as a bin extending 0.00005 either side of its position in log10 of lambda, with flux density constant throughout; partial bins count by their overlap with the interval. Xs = 5.1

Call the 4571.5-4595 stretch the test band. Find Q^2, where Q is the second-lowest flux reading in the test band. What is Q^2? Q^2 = 60.6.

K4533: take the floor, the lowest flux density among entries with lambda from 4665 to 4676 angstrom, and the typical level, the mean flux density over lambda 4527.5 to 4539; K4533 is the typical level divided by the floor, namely 0.94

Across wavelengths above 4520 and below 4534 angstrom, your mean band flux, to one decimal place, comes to 8.0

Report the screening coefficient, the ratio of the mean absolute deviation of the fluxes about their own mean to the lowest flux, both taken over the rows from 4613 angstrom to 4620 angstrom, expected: 0.015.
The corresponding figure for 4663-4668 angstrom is 0.026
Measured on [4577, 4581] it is 0.023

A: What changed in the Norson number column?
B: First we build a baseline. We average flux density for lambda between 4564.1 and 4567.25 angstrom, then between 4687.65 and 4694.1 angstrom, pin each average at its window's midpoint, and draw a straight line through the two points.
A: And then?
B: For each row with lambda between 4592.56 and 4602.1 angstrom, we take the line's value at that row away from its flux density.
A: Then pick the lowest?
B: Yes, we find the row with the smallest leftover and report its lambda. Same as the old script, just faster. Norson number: 4601.56 angstrom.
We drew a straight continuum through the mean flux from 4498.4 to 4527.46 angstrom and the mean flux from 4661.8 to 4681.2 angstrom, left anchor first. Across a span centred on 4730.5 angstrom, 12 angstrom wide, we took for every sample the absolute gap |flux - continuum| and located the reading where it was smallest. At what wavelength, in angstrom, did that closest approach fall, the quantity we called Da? 4725.03 angstrom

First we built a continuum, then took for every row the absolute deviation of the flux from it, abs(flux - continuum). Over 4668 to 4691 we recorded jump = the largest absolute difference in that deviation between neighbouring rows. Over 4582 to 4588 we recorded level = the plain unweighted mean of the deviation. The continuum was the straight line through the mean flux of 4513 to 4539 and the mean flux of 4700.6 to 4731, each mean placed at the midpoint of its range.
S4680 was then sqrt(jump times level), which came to 0.68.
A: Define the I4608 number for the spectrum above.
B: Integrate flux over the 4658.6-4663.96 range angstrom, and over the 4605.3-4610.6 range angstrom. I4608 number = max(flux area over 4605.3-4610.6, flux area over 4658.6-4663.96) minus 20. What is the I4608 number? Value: 29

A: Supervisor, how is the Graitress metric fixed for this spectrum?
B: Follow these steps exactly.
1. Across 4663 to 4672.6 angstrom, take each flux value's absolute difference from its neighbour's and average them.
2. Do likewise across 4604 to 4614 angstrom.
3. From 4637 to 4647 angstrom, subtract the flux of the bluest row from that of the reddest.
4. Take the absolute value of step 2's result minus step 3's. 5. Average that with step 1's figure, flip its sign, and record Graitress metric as -0.4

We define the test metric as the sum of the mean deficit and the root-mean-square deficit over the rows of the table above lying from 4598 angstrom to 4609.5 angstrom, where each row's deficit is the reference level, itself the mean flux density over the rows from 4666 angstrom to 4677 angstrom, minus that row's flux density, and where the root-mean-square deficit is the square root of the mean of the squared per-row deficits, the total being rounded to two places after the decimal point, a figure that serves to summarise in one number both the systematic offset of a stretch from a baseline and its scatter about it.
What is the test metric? 0.17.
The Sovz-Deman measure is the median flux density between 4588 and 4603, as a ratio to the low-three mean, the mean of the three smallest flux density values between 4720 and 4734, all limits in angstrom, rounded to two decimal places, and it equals 1.06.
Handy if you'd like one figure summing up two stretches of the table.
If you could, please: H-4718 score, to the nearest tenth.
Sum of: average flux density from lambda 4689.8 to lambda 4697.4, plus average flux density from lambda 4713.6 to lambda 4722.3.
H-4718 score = 17.8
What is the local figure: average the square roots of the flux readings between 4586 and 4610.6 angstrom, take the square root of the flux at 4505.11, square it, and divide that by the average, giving 3.2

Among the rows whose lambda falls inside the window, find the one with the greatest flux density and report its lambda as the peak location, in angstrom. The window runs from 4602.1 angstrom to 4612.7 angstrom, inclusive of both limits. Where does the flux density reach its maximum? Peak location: 4611.11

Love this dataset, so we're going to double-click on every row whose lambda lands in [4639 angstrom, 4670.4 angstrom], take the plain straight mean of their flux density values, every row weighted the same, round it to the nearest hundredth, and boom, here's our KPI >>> 8.57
